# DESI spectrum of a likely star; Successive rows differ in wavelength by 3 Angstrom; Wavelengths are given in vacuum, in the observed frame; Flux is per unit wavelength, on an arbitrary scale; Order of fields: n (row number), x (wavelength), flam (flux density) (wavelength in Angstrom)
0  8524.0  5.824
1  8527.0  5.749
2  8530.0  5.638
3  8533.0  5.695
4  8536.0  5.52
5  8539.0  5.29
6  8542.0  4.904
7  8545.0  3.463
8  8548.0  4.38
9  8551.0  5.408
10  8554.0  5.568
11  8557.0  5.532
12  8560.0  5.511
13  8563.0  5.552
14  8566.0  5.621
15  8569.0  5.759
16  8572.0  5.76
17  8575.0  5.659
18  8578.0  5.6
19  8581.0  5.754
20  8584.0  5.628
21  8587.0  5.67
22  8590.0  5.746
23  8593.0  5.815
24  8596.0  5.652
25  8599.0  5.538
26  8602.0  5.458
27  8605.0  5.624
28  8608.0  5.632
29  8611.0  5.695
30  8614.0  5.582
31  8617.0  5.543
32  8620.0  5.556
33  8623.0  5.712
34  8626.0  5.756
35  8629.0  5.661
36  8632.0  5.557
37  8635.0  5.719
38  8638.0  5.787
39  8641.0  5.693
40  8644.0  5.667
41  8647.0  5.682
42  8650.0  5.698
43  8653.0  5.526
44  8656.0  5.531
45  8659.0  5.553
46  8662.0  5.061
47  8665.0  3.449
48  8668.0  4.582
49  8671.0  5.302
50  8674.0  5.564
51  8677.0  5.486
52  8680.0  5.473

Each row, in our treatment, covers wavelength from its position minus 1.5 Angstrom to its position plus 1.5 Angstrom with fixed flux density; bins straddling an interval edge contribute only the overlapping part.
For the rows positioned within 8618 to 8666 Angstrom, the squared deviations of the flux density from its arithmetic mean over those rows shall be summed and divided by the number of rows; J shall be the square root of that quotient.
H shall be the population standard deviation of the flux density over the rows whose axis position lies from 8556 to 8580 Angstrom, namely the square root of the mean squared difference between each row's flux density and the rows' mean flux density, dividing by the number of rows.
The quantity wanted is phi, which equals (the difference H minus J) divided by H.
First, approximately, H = 0.090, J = 0.55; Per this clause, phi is -5.1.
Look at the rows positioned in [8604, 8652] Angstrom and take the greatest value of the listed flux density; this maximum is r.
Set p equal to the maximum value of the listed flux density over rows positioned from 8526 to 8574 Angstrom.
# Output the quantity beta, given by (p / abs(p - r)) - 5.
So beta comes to 208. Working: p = 5.76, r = 5.787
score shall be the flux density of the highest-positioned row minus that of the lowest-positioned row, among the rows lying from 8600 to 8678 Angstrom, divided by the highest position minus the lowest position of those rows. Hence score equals 0.000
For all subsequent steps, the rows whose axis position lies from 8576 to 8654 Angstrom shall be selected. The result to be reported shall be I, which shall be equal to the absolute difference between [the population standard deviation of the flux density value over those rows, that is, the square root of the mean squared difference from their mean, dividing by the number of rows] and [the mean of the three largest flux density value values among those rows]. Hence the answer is 5.7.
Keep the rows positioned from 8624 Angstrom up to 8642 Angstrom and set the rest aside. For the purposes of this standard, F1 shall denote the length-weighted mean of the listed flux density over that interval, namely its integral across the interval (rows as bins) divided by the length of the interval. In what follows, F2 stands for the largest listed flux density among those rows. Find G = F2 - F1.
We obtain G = 0.091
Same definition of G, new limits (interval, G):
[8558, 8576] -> 0.120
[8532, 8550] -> 0.828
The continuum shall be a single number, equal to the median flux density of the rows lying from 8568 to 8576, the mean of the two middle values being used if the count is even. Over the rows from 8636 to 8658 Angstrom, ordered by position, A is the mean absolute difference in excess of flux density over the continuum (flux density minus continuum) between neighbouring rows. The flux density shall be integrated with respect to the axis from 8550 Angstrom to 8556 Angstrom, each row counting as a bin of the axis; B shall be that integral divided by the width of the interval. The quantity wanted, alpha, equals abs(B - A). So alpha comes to 5.44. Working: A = 0.055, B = 5.50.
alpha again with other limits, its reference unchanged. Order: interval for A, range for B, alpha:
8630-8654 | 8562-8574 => 5.60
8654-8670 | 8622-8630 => 4.90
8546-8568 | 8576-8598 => 5.46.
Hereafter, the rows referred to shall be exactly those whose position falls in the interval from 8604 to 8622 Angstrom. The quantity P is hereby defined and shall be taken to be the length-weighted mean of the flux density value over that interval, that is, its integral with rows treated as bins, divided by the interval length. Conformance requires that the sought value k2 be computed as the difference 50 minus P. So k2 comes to 44.39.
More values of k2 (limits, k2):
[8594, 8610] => 44.41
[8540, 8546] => 45.66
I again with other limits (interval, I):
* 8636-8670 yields 5.1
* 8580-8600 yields 5.7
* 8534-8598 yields 5.2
